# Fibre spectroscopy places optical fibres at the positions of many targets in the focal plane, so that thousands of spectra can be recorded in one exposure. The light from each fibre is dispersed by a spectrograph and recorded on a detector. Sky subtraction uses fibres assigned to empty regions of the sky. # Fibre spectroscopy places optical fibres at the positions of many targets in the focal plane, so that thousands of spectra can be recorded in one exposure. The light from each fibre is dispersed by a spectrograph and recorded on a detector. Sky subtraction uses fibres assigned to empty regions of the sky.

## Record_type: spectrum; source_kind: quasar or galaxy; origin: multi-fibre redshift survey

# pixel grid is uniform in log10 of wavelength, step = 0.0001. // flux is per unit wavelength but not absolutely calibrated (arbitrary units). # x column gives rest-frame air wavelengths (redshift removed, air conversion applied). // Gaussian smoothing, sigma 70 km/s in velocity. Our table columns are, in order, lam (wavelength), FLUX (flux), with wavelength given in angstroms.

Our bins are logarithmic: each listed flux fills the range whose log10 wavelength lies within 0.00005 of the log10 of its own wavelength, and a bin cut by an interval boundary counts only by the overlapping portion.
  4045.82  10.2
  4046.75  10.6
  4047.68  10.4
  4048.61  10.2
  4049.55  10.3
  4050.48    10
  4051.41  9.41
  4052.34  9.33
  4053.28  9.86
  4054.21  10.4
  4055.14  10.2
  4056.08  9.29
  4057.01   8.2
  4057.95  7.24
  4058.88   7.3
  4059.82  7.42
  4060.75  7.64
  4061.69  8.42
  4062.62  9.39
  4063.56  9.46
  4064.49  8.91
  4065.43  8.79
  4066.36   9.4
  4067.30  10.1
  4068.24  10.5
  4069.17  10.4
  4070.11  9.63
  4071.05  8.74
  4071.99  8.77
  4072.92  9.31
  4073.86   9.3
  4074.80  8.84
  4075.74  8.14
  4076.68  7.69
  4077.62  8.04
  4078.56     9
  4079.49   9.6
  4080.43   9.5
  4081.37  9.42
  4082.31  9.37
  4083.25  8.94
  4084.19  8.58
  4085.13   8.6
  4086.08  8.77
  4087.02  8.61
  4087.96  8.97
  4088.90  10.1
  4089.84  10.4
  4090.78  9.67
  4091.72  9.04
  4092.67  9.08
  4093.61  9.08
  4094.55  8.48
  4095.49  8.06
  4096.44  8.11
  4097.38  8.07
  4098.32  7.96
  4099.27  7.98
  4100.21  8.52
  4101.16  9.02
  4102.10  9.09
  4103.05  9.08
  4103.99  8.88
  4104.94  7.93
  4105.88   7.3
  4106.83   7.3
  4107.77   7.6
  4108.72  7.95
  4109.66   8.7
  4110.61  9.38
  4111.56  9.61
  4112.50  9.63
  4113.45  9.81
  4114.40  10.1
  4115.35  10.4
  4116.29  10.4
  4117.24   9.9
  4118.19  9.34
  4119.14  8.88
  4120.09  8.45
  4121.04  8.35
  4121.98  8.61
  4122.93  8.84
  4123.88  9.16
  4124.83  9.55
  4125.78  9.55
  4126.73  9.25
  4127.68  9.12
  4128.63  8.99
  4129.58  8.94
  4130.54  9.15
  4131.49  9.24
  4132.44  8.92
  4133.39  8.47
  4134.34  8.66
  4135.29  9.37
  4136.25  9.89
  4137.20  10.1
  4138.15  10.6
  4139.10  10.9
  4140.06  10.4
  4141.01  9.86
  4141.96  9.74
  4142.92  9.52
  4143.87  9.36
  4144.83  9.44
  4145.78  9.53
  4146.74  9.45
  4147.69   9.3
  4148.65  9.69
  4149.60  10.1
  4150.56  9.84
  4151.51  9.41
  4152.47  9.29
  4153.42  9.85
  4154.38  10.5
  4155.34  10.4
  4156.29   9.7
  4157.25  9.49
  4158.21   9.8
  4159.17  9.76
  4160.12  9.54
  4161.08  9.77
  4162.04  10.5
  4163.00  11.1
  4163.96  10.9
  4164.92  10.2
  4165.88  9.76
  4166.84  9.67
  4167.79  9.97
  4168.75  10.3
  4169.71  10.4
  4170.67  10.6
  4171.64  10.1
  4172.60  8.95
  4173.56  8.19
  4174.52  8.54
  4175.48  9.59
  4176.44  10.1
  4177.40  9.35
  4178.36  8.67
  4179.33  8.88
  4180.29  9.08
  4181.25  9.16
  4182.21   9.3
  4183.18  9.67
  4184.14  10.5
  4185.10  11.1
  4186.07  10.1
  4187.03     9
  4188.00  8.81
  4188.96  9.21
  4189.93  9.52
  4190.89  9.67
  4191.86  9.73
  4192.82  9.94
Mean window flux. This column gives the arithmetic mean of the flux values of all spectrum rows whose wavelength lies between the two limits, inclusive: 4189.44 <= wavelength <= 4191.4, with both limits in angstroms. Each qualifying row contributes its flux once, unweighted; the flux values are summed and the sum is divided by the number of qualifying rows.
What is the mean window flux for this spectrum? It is 9.6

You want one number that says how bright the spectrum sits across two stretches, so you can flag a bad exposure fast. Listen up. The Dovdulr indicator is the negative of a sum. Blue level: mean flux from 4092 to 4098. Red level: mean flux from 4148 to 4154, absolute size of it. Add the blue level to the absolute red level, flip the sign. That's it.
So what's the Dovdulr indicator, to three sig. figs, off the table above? -18.2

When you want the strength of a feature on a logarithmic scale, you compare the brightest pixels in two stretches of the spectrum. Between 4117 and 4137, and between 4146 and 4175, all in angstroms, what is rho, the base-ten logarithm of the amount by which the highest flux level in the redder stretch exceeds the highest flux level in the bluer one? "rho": 0.1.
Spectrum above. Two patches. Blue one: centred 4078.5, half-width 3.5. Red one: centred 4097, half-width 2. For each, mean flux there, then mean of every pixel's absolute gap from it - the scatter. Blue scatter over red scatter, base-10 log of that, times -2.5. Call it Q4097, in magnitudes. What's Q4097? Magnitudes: -3.0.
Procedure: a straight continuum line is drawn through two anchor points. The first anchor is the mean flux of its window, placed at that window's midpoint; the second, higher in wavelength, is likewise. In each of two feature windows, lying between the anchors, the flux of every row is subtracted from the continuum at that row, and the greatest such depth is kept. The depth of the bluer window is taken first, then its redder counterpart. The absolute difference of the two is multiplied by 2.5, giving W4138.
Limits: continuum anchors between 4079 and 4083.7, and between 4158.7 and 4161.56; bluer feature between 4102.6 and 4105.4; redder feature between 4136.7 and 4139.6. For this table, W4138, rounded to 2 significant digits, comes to 5.1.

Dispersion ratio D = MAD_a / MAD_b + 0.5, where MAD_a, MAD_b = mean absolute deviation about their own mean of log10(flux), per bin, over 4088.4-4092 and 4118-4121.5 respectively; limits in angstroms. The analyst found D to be 1.64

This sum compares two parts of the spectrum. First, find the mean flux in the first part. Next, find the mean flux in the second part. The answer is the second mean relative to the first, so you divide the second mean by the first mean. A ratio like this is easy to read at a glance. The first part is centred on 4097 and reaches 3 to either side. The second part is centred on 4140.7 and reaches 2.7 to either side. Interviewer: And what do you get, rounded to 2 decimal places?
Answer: 1.25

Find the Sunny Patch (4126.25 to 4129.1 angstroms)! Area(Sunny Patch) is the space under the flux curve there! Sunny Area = 26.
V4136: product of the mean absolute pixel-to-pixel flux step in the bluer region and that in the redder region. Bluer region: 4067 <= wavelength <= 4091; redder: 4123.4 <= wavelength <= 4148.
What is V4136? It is 0.105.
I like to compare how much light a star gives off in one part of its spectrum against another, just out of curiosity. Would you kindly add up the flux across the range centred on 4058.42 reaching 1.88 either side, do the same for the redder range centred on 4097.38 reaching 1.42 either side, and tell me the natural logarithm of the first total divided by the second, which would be 0.2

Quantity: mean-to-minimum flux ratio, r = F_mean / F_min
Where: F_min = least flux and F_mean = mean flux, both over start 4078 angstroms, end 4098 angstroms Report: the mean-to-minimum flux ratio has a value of 1.12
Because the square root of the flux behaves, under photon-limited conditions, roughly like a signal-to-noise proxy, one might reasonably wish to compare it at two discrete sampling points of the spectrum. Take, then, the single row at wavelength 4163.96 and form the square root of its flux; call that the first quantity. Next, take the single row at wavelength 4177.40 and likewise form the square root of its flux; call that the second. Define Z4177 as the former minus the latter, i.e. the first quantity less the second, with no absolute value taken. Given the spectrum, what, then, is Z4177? 0.24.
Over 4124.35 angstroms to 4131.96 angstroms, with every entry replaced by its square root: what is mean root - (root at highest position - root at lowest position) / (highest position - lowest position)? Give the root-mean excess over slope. 3.04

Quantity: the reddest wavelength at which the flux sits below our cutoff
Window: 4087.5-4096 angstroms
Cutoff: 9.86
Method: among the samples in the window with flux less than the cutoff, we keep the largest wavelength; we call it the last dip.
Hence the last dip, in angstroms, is 4095.49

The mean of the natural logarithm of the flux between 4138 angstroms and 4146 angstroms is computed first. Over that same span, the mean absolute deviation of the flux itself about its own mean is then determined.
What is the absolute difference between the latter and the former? 1.8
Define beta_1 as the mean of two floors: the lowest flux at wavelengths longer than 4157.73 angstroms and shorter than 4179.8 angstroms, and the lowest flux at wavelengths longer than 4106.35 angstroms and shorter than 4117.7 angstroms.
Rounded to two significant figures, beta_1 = 7.7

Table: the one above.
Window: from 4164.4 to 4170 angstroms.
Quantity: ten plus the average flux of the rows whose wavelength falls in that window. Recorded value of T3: 20.1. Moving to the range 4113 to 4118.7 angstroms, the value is 20.0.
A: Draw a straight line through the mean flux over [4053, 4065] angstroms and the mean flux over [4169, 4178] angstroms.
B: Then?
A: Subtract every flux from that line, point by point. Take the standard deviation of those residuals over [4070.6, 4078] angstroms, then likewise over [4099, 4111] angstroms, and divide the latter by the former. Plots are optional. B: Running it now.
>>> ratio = 1.2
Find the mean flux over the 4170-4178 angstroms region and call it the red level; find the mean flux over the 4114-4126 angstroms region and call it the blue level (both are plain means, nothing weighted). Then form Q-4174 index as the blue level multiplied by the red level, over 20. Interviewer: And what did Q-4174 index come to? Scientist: 4.41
